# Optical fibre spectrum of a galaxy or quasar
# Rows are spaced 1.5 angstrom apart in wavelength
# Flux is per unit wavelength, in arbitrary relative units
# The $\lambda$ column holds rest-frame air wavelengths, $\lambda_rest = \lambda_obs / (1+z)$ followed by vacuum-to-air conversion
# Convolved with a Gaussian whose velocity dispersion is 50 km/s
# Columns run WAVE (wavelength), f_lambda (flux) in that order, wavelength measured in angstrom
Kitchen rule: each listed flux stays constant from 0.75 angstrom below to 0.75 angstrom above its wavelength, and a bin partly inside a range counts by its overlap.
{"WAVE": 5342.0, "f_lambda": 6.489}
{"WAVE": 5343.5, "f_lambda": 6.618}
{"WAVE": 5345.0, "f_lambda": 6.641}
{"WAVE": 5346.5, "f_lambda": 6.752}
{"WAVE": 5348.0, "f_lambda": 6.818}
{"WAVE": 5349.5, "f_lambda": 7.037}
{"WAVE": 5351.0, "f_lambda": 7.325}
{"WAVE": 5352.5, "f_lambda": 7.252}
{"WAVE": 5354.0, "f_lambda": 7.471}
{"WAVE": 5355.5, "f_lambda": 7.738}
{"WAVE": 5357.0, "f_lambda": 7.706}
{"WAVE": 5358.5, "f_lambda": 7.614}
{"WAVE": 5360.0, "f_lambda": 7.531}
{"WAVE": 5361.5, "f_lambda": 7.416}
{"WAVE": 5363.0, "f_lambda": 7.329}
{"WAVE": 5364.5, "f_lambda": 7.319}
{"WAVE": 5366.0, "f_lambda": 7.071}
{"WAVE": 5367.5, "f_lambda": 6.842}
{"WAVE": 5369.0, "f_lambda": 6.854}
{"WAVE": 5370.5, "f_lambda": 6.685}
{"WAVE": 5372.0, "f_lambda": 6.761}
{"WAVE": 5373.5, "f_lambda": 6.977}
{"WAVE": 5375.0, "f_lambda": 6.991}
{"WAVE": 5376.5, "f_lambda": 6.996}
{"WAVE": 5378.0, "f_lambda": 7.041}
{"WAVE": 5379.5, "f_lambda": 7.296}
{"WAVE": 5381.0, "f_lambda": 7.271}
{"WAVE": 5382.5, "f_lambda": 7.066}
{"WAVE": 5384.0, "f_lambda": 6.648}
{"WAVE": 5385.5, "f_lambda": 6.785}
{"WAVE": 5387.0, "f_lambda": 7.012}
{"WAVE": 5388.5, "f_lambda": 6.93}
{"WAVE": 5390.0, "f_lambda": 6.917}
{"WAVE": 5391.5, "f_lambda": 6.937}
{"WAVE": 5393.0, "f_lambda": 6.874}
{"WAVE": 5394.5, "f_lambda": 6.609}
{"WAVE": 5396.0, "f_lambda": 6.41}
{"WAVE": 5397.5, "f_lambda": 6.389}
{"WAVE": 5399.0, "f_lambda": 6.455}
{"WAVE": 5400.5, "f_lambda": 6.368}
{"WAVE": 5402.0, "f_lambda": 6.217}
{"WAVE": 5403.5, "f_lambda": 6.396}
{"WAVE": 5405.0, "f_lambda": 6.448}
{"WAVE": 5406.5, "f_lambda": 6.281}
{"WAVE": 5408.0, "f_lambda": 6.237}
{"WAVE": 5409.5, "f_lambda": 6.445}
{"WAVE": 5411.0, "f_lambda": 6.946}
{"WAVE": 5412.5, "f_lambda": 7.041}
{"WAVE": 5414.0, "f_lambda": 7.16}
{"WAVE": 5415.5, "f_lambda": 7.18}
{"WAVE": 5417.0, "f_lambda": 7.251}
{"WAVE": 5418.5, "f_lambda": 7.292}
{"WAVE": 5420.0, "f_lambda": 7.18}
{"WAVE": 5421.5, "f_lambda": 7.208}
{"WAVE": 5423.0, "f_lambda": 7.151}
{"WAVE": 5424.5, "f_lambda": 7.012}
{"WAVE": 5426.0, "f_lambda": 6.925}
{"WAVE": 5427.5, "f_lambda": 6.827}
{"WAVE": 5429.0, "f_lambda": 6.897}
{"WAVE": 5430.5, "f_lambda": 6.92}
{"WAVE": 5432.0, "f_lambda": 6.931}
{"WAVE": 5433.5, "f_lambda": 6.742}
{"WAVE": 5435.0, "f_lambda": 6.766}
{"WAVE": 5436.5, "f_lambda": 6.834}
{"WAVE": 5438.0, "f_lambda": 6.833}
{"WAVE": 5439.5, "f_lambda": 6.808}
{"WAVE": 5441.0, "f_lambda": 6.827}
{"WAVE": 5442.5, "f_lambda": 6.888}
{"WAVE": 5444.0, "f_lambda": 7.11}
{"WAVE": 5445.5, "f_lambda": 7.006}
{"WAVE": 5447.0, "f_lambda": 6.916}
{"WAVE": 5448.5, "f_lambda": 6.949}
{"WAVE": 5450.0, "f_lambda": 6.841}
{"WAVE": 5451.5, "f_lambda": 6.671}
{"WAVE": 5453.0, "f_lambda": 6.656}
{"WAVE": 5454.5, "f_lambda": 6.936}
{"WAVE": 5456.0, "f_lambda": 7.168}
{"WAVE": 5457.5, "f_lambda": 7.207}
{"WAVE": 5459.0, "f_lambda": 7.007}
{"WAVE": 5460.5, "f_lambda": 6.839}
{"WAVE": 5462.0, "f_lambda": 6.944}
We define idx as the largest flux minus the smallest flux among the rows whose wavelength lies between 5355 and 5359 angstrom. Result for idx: 0.12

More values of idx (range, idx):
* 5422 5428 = 0.32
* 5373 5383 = 0.32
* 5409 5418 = 0.81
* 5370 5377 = 0.31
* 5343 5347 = 0.13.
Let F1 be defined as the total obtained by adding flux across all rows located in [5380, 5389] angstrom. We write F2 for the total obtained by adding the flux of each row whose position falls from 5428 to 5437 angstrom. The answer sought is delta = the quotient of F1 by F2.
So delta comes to 1.02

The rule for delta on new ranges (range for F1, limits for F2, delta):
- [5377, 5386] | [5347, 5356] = 0.96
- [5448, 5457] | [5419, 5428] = 0.97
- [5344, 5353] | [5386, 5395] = 1.01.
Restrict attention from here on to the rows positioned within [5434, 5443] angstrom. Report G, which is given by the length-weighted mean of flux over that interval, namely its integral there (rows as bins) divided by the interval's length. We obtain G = 6.82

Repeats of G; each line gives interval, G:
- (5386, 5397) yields 6.80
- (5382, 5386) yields 6.82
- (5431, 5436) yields 6.82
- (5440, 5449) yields 6.95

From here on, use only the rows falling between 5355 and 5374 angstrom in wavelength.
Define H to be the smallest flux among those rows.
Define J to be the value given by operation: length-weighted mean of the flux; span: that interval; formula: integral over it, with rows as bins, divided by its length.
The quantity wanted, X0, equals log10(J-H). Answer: -0.28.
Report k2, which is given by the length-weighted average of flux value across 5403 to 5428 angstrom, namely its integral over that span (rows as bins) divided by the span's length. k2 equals 6.89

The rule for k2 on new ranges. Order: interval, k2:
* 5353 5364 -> 7.53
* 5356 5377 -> 7.16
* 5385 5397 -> 6.80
